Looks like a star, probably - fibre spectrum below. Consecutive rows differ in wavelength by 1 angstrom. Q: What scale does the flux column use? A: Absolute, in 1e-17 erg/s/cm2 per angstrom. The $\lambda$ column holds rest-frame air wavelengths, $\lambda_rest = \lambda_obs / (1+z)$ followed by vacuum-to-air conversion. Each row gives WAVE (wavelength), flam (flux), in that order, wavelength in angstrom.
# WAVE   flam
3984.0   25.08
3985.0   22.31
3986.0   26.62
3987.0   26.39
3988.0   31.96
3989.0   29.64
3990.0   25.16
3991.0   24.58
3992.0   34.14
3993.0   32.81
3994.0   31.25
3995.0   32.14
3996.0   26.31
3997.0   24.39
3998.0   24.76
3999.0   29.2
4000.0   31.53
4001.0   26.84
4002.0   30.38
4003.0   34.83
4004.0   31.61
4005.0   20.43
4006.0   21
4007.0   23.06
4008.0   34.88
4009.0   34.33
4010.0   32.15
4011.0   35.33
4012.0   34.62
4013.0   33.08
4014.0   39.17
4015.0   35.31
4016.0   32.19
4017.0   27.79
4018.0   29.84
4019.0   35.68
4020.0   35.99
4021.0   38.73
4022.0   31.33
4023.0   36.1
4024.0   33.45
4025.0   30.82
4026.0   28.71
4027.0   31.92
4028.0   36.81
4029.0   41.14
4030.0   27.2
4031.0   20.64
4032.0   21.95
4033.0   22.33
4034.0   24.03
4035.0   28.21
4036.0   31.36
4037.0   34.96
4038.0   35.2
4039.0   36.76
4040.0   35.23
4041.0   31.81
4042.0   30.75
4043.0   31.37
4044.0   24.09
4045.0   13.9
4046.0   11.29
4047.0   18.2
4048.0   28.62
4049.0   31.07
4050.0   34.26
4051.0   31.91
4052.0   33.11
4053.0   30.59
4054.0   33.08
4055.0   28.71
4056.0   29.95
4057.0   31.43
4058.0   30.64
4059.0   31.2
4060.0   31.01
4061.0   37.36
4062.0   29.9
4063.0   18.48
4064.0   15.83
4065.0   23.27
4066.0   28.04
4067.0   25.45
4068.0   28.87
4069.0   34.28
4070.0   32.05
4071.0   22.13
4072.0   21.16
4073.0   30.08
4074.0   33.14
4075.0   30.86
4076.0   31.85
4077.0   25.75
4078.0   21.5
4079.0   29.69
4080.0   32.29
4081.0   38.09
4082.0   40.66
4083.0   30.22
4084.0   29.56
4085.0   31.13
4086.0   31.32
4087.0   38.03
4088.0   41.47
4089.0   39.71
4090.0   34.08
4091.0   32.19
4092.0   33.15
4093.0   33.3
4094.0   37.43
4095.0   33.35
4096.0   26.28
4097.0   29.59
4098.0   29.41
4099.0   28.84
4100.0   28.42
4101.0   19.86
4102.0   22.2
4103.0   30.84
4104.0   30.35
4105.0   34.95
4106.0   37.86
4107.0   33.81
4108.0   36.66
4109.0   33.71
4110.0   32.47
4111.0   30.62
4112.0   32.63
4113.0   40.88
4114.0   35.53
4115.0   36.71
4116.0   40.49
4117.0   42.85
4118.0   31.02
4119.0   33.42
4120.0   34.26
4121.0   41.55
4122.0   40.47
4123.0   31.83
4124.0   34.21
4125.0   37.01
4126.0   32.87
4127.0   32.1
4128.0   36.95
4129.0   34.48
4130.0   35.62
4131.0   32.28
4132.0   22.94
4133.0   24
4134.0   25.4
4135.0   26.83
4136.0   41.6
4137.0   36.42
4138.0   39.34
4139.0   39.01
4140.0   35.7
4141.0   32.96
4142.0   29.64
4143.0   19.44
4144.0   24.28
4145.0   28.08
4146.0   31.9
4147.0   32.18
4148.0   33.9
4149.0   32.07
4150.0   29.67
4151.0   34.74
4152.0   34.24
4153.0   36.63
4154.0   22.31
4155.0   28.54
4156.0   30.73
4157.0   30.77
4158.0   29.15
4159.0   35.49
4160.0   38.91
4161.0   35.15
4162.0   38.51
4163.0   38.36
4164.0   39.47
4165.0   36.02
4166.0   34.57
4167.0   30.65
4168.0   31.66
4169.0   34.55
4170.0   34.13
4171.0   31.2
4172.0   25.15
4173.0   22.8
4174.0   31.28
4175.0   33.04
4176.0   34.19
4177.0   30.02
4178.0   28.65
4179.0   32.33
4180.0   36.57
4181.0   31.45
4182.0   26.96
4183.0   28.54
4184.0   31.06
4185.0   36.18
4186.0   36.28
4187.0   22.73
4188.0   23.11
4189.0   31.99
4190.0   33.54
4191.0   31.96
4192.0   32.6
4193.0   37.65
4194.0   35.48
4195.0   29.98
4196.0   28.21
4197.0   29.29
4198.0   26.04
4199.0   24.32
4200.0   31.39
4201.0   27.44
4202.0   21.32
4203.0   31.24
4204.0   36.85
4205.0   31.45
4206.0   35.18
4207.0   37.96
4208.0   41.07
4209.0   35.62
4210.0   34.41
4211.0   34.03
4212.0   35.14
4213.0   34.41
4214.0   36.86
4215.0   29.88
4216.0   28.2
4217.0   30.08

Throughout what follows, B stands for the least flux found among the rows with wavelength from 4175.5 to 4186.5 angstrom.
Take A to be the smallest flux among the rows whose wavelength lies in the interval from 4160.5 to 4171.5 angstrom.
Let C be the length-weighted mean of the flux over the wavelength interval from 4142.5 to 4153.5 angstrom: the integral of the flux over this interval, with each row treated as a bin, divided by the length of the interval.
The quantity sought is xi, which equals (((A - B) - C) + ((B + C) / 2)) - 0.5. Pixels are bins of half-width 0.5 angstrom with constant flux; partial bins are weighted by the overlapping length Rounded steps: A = 30.65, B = 26.96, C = 30.6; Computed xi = 1.3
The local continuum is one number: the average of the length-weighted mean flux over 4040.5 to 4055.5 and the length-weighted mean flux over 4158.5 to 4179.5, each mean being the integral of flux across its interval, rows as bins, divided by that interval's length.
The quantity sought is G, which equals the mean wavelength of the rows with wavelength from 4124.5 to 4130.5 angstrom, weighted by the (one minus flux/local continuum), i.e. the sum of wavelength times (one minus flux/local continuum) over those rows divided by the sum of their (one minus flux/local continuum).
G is 4127.6 angstrom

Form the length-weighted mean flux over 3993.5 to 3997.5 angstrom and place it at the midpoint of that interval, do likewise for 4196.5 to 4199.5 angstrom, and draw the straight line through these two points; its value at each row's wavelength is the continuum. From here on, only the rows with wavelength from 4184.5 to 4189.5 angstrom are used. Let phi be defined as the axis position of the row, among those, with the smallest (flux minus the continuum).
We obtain 4187.0 angstrom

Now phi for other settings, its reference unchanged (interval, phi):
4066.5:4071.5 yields 4071.0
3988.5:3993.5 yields 3991.0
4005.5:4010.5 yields 4006.0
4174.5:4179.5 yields 4178.0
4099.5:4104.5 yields 4101.0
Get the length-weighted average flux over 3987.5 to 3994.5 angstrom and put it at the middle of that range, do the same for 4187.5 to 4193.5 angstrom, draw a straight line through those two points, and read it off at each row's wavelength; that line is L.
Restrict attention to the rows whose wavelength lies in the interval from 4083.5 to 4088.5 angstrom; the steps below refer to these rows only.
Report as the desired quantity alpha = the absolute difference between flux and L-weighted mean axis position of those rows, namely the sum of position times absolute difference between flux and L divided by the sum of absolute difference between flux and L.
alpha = 4087.3 angstrom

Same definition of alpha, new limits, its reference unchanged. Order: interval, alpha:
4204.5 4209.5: 4207.5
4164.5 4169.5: 4166.5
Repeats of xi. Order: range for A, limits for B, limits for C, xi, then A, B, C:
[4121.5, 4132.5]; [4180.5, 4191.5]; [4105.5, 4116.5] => -6.7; 22.94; 22.73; 35.6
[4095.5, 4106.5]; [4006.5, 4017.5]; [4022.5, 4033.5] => -7.2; 19.86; 23.06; 30.1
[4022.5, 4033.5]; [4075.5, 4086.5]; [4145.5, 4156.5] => -6.4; 20.64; 21.5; 31.5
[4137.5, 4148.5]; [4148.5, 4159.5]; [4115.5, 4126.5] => -10.4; 19.44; 22.31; 36.4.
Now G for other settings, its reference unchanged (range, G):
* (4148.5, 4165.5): 4160.6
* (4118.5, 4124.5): 4121.4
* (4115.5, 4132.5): 4121.3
